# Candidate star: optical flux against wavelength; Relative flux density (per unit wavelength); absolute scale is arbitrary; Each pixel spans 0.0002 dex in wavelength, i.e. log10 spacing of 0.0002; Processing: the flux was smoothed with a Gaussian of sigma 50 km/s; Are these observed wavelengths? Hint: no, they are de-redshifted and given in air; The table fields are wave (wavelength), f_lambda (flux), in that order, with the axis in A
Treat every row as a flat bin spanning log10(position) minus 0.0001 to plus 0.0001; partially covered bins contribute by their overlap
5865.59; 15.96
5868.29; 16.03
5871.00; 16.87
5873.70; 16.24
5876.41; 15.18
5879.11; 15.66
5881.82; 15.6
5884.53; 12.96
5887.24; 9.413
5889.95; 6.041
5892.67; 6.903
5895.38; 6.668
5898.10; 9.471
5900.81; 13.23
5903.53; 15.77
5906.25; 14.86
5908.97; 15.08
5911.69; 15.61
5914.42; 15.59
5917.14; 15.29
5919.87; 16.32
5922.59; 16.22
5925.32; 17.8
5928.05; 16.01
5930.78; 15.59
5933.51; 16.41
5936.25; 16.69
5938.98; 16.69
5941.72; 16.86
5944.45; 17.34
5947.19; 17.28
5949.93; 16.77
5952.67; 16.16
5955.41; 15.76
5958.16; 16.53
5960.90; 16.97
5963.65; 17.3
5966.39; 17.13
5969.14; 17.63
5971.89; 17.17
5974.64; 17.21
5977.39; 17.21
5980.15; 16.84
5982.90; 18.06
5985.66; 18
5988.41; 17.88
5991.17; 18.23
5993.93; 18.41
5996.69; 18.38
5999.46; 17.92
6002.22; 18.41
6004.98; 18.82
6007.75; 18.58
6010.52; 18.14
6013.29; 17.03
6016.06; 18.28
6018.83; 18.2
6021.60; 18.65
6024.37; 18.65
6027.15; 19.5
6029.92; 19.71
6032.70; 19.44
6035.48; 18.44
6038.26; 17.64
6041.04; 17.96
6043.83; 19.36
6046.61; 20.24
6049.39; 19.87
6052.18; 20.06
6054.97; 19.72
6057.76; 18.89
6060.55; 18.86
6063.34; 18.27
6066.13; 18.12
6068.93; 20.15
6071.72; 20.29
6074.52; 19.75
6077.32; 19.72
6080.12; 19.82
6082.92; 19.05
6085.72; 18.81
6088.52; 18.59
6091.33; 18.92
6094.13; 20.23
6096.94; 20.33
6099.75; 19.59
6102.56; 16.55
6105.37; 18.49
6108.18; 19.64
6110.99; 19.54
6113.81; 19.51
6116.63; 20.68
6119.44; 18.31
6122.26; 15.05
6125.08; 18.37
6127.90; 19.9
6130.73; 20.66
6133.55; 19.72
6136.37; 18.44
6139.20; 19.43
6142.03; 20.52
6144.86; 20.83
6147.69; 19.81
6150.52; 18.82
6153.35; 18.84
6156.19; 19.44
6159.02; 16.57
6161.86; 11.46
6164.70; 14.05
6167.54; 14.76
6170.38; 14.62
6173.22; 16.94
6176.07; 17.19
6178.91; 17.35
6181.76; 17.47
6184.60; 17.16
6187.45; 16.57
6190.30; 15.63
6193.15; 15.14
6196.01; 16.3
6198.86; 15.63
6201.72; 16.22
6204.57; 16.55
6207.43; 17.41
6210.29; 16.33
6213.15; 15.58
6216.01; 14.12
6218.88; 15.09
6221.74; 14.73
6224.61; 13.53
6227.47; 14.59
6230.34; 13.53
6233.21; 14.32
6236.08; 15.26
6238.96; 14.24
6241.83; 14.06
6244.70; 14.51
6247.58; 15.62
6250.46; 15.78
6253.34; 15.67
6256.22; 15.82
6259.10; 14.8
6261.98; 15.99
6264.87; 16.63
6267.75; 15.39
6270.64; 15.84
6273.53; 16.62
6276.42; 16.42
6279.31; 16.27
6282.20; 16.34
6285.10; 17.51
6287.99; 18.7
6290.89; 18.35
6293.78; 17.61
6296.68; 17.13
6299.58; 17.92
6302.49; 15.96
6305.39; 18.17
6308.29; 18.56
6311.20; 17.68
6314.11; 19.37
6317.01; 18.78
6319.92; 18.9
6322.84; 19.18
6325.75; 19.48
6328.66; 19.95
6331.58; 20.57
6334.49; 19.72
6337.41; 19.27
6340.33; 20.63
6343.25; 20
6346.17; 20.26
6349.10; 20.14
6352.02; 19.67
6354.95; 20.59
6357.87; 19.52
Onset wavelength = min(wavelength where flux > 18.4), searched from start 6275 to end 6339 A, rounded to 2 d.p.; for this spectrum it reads 6287.99 A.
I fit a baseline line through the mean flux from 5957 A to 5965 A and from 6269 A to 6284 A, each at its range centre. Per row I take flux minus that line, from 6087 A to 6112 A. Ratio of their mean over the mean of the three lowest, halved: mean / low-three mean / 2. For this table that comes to 1.00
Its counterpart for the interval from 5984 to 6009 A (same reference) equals 0.67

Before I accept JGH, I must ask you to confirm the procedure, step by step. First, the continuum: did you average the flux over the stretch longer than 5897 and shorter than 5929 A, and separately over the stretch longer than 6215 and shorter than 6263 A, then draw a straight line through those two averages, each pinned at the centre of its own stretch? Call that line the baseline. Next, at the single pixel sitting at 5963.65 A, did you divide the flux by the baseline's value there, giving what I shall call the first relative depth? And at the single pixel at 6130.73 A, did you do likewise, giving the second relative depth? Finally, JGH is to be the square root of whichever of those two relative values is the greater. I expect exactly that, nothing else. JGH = 1.18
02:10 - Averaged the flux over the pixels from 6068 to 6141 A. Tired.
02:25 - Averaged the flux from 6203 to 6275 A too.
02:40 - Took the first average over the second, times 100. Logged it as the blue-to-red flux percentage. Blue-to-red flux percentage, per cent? 126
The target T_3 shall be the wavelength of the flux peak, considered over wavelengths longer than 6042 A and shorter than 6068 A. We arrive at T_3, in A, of 6046.61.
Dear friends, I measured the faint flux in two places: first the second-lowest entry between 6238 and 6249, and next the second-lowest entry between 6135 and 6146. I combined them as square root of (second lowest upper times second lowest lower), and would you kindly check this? 16.6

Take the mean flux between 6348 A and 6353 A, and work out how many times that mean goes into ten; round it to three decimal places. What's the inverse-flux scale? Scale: 0.502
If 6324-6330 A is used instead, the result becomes 0.507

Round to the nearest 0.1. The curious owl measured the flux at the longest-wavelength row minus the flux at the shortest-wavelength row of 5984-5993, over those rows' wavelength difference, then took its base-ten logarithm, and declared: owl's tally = -1.4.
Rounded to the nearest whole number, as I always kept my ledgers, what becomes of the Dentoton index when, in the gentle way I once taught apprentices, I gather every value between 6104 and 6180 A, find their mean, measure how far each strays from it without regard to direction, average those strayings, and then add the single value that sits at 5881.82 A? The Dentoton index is 17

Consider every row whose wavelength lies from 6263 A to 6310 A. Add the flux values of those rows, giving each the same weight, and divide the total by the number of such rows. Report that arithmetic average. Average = 17.1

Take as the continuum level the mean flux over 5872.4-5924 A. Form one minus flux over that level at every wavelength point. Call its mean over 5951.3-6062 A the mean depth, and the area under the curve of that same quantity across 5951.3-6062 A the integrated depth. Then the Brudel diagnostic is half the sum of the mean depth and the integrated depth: -21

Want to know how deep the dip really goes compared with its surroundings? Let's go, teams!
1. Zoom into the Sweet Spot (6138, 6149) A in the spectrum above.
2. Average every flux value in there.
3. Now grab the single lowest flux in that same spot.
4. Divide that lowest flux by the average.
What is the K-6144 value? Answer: 0.964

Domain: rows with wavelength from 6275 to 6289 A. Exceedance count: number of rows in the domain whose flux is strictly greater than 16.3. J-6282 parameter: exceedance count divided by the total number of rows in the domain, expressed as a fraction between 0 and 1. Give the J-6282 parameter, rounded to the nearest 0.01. 0.80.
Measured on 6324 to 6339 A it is 1.00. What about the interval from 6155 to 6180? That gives 0.56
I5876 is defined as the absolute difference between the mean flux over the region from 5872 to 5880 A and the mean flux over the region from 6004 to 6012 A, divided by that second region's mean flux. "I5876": 0.15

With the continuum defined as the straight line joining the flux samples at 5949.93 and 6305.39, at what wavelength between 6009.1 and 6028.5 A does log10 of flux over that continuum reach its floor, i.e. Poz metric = 6013.29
